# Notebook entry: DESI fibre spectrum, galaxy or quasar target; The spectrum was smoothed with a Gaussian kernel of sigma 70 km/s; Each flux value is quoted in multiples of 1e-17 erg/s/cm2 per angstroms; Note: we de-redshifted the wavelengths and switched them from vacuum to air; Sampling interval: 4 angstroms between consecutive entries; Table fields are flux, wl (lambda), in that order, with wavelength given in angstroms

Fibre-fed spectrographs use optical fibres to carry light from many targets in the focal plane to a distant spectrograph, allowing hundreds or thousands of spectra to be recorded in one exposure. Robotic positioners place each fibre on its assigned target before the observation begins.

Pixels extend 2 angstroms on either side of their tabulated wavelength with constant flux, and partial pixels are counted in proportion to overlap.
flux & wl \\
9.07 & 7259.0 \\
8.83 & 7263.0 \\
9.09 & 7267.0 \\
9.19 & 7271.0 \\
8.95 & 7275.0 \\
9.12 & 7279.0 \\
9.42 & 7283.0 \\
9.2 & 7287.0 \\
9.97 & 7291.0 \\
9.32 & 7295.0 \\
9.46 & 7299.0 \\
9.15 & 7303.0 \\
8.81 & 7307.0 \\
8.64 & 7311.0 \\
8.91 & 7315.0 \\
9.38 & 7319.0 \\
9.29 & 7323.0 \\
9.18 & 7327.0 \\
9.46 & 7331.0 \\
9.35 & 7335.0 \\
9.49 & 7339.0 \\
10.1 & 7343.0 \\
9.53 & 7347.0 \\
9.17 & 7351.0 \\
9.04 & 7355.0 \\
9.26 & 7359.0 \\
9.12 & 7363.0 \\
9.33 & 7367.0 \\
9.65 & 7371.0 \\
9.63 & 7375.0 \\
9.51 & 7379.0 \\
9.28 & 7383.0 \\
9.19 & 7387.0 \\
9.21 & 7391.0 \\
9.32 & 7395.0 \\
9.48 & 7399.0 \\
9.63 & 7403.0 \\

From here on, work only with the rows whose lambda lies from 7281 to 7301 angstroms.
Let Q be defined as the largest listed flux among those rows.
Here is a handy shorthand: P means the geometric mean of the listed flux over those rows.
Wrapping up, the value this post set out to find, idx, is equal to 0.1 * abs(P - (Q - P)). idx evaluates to 0.90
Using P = 9.47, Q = 9.97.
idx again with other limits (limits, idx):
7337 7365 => 0.87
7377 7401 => 0.92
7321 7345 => 0.88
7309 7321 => 0.86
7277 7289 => 0.91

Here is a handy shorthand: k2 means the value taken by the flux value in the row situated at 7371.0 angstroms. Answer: 9.65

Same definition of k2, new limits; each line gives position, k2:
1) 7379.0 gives 9.51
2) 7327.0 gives 9.18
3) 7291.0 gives 9.97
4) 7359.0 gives 9.26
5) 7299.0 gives 9.46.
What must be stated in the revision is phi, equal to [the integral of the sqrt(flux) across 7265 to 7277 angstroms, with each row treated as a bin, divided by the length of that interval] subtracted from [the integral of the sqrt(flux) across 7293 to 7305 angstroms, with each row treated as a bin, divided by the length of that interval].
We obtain 0.04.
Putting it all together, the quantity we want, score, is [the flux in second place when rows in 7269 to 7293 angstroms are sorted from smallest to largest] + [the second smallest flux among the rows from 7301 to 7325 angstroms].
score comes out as 17.9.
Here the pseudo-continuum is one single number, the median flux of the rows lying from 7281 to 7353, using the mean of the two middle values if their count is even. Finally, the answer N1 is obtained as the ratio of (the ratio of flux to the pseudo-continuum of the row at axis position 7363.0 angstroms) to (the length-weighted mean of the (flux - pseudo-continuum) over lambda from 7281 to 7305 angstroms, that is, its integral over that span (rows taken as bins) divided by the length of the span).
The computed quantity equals 11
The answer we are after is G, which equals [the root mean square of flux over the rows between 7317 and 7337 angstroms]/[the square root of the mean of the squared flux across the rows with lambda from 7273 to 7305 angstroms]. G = 1.00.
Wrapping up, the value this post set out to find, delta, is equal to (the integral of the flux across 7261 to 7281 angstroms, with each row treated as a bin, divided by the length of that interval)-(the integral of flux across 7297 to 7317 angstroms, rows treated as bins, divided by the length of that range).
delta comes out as 0.04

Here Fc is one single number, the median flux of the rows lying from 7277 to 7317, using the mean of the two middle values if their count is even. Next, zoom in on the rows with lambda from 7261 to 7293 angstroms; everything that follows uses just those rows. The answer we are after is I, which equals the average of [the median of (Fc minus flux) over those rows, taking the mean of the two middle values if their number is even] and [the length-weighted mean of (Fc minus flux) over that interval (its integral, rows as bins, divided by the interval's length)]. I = -0.01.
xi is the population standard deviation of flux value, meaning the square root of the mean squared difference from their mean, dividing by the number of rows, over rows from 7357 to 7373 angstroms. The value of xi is 0.194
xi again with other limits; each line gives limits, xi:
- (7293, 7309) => 0.243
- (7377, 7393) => 0.127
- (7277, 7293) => 0.332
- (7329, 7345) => 0.293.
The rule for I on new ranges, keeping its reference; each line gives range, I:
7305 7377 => -0.13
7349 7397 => -0.11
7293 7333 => -0.02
